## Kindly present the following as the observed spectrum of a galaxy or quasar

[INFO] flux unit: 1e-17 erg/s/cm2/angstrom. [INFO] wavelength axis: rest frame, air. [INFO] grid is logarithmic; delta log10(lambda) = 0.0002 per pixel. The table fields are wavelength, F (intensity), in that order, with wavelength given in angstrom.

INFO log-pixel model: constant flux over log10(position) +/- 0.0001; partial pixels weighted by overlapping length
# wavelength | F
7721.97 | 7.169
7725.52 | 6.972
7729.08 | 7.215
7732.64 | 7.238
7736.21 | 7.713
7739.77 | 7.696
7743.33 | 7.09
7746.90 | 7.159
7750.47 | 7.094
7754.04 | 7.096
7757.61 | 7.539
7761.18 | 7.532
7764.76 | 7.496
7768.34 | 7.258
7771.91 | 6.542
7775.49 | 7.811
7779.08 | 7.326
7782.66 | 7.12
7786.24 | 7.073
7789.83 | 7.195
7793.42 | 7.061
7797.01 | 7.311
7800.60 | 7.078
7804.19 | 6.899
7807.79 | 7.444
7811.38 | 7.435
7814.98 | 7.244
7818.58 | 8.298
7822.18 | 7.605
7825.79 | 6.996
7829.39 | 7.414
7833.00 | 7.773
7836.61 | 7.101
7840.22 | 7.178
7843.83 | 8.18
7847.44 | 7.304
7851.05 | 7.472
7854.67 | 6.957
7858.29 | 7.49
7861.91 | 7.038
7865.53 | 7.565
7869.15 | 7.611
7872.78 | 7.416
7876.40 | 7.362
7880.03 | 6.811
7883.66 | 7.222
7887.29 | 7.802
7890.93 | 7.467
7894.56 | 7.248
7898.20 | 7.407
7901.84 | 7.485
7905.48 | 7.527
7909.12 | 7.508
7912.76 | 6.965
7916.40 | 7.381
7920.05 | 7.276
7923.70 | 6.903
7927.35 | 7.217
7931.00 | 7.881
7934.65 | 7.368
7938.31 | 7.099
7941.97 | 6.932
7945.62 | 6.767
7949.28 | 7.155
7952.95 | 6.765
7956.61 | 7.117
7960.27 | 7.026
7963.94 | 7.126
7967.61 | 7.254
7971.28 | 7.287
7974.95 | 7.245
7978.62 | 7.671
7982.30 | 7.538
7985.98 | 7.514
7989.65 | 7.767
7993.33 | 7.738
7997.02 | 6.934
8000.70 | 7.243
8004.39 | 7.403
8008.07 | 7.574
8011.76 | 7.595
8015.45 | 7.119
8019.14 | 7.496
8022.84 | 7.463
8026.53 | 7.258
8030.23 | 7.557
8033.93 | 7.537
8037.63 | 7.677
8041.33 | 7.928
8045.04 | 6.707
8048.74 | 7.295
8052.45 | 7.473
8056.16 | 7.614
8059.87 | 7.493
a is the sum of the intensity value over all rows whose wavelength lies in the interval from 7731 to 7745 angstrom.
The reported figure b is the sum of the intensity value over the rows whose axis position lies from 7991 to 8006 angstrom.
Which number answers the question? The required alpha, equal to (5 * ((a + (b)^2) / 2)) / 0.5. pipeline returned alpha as 4446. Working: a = 29.7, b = 29.32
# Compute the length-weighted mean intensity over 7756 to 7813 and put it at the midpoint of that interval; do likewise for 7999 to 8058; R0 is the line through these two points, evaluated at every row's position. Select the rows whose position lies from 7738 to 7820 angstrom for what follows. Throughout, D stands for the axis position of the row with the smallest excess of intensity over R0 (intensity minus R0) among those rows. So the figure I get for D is 7771.91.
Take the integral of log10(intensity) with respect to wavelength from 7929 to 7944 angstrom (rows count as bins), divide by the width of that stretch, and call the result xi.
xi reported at 0.8637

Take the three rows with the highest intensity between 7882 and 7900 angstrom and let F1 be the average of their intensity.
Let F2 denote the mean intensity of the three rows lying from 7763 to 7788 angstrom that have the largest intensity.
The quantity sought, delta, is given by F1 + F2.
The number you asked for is 15.1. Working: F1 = 7.56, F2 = 7.54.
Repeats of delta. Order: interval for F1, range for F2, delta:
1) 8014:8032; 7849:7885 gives 15.1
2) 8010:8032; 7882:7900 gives 15.1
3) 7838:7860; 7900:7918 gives 15.2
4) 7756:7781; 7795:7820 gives 15.4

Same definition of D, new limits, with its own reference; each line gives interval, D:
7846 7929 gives 7880.03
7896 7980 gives 7952.95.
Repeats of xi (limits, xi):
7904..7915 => 0.8655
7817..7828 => 0.8804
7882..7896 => 0.8714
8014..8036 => 0.8698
